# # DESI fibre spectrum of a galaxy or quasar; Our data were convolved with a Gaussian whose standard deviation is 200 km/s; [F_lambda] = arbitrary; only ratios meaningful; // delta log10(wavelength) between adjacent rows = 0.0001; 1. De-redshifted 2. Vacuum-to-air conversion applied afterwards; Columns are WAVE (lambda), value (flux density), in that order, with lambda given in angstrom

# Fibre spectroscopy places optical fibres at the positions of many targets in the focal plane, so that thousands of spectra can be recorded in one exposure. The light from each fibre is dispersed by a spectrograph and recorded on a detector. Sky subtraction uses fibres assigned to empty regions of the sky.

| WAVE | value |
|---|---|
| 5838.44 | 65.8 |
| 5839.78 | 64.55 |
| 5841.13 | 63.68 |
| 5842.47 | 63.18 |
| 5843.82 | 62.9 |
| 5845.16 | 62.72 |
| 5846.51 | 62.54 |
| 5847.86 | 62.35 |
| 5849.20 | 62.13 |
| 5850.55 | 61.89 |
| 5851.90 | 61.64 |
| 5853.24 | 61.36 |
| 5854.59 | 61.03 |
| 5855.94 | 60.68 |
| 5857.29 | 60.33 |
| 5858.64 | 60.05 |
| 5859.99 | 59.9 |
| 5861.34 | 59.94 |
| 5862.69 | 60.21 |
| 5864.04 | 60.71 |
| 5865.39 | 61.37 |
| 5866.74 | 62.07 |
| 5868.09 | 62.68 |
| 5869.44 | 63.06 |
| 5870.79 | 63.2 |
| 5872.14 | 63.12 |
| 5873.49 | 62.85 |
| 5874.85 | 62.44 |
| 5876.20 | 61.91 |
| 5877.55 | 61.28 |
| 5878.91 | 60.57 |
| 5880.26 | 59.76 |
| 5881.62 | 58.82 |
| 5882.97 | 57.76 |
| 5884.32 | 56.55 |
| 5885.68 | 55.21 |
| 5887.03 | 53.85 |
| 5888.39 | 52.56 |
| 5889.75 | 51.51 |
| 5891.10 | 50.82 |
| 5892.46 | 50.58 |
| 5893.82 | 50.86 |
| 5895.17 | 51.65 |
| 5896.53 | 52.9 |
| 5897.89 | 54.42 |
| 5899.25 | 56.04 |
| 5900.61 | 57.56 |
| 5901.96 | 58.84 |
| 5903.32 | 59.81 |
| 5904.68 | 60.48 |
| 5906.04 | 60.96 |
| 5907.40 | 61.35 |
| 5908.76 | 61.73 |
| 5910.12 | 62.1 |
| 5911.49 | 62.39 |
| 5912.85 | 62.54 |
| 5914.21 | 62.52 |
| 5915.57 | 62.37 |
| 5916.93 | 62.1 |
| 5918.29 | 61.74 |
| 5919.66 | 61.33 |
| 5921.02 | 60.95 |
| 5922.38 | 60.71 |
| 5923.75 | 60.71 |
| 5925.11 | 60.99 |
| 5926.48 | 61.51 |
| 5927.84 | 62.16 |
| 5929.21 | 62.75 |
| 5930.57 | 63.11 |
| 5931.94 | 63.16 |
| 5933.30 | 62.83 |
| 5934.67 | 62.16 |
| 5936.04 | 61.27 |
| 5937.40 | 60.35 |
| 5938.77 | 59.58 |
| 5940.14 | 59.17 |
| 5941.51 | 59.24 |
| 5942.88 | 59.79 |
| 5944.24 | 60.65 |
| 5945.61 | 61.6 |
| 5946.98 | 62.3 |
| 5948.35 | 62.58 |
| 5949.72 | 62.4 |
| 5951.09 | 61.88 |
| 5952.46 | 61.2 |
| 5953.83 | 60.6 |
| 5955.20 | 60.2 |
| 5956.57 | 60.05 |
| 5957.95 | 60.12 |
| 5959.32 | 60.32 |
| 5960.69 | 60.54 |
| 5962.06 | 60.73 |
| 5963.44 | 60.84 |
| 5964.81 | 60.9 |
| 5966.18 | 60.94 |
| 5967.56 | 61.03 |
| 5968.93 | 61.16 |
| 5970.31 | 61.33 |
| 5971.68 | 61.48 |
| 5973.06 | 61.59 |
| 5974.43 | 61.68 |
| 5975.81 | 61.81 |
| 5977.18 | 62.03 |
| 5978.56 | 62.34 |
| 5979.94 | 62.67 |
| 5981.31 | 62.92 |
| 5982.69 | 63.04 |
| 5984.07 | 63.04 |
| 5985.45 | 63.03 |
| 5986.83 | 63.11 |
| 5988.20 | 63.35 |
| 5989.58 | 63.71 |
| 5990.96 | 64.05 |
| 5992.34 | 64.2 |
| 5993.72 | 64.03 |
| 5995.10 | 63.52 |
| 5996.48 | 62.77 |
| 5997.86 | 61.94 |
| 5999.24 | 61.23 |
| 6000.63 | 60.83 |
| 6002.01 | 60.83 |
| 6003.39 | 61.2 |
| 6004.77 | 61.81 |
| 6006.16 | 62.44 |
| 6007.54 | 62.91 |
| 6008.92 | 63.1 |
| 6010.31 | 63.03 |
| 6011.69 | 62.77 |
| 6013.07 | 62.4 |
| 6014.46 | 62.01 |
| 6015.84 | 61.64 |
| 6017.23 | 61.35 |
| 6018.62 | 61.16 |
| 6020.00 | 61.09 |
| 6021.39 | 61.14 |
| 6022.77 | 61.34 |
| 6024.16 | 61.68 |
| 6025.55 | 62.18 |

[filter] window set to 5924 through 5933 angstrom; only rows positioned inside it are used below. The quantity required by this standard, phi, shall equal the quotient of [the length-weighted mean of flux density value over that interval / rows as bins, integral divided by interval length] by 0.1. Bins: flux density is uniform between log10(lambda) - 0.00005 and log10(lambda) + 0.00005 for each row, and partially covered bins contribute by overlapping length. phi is 623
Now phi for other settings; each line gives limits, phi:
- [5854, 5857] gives 607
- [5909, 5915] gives 623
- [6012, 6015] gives 623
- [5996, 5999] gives 622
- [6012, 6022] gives 616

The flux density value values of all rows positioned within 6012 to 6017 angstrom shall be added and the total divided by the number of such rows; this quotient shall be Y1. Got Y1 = 62.0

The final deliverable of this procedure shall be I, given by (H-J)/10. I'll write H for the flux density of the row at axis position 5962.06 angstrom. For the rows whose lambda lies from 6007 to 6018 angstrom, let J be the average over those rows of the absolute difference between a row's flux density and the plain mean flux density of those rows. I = 6.0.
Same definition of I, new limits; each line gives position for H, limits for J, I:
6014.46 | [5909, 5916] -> 6.2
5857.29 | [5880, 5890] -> 5.8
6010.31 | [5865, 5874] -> 6.3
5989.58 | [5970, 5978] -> 6.4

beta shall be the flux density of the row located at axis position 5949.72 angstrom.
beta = 62.4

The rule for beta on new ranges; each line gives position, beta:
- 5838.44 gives 65.8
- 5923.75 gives 60.71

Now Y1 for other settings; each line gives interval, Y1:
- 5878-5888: 57.5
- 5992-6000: 62.9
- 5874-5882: 60.8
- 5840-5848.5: 62.9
